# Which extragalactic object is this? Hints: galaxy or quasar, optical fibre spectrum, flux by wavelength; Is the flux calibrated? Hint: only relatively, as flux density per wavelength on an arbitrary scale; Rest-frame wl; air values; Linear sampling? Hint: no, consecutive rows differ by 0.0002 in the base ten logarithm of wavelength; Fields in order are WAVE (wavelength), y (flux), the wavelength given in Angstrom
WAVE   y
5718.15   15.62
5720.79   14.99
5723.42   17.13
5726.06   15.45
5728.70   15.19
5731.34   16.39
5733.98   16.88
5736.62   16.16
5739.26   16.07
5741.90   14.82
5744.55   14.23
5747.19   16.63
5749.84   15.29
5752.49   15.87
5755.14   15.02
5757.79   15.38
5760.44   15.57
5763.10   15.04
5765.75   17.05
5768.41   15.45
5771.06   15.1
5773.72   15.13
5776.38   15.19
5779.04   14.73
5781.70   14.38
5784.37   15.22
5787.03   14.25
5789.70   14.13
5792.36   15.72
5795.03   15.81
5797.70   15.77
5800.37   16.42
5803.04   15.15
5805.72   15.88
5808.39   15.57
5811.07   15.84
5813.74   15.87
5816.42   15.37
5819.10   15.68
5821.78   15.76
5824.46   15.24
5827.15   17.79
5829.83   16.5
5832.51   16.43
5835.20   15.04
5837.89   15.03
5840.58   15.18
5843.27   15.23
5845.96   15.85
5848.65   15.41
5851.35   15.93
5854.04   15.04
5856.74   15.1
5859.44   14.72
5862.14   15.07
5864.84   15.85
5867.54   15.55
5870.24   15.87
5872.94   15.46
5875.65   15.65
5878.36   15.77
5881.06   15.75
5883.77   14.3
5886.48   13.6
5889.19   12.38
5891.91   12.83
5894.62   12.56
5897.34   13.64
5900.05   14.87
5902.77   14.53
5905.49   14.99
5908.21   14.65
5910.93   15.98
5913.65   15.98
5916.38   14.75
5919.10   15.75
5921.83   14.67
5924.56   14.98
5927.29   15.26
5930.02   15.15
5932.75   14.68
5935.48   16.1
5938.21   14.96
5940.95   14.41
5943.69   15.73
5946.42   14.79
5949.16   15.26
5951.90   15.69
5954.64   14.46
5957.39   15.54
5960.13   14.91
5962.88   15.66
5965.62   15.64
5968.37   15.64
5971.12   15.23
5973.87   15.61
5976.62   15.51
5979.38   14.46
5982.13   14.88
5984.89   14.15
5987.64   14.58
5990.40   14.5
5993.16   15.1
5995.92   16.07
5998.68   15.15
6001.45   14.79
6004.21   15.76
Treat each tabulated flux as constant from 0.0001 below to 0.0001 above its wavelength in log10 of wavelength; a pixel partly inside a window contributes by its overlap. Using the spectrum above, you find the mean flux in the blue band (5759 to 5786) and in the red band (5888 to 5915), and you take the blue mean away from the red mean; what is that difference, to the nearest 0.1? -1.0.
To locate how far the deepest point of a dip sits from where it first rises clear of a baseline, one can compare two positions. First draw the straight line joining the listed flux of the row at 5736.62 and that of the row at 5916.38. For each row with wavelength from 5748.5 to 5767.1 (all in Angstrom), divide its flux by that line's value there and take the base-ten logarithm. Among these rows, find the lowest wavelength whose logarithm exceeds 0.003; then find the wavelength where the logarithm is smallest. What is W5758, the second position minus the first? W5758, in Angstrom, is -10.6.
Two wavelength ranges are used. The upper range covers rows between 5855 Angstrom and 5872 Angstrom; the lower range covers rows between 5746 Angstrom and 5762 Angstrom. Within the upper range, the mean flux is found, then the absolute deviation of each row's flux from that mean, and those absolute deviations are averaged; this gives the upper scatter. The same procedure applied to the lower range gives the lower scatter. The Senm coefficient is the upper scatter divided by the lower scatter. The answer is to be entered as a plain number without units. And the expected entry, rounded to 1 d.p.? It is 1.0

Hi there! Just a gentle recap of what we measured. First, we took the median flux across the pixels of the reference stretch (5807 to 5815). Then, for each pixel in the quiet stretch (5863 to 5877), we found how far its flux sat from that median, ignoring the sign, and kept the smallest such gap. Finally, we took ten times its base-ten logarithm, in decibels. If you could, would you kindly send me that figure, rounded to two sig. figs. -20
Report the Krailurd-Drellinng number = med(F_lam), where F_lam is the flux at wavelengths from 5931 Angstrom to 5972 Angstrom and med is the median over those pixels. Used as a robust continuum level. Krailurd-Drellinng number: 15.3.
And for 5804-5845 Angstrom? 15.7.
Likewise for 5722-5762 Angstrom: 15.6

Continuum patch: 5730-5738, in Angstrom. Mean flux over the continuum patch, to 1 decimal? 16.5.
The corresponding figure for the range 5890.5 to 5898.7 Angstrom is 13.0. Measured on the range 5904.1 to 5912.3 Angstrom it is 15.2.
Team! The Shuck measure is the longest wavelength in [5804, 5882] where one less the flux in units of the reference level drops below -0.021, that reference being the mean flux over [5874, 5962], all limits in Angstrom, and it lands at 5881.06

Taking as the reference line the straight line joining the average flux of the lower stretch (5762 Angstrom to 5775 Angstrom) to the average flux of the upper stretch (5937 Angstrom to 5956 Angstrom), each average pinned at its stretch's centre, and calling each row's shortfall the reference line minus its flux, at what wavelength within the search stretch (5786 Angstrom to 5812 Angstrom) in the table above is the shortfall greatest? 5789.70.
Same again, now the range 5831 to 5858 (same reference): 5837.89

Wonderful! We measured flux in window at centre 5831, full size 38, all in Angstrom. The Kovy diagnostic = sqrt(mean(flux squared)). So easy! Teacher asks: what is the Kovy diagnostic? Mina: 15.8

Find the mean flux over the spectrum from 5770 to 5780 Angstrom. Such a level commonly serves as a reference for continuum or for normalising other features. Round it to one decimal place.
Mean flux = 15.0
